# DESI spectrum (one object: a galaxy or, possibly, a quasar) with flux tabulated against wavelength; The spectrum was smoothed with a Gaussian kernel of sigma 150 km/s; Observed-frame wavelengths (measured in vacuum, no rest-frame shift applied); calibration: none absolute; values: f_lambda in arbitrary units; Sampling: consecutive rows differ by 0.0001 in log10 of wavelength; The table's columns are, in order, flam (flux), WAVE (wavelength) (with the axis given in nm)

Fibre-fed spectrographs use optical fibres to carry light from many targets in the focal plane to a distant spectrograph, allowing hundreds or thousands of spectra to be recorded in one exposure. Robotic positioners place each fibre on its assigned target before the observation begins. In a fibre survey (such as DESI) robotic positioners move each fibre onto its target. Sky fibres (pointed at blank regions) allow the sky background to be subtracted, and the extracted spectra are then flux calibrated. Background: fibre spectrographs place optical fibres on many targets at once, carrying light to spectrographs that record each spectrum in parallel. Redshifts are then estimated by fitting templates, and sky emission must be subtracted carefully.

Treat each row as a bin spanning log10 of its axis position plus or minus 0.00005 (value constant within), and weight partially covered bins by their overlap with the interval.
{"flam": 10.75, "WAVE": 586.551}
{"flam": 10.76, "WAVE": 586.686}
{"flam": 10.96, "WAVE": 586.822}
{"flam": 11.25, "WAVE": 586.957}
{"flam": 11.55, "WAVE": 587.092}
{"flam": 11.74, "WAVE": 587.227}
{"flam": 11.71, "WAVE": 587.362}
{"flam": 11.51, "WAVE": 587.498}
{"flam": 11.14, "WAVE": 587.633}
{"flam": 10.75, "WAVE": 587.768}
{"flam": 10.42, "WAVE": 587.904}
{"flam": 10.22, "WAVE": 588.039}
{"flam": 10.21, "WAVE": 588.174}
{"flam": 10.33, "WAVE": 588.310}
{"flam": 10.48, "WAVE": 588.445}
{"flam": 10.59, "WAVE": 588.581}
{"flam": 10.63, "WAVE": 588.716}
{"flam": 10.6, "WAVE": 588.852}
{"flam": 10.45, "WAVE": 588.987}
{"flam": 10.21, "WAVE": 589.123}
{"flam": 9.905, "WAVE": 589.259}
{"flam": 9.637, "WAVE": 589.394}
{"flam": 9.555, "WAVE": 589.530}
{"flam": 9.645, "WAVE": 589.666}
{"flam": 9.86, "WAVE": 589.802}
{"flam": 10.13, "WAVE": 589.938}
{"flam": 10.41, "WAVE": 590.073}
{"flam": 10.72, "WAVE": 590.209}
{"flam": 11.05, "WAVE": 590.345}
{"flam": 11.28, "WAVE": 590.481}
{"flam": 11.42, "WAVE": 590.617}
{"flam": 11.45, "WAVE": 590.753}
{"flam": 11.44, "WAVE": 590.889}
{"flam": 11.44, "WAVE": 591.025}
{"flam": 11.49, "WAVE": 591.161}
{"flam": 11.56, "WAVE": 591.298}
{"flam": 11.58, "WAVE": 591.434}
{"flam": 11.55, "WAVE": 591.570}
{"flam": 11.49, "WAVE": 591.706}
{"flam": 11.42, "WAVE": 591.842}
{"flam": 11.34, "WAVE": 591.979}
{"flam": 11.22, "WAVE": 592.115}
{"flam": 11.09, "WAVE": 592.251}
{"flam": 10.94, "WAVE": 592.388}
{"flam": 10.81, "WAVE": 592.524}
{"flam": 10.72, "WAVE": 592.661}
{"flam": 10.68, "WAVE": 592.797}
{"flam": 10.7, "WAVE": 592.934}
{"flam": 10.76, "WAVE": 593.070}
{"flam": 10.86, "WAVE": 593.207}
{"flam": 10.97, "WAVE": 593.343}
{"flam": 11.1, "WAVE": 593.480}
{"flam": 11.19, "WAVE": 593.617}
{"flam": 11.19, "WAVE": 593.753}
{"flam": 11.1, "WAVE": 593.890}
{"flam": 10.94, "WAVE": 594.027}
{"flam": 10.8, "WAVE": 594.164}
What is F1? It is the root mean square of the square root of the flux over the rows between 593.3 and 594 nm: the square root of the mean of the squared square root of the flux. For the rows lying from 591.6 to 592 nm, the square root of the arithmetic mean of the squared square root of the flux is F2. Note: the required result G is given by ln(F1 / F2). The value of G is -0.014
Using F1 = 3.33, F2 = 3.379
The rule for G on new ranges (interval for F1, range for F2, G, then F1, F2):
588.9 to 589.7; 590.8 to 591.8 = -0.075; 3.15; 3.392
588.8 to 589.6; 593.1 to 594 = -0.048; 3.17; 3.327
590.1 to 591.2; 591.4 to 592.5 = -0.002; 3.36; 3.366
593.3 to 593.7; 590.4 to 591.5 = -0.016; 3.33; 3.385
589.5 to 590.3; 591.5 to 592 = -0.065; 3.17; 3.384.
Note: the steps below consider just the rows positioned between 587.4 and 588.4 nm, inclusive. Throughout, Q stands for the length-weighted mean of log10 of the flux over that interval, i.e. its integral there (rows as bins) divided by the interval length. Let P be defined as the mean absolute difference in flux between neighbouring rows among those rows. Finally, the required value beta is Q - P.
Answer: 0.79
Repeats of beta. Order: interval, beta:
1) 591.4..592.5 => 0.96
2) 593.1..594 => 0.96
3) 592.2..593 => 0.95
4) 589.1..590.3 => 0.77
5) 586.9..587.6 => 0.88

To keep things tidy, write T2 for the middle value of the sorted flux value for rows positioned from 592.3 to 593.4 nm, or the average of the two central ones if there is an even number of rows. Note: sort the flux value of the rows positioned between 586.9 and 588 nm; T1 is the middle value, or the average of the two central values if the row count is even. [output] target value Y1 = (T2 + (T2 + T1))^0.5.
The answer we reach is 5.74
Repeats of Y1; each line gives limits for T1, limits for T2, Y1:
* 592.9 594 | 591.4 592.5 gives 5.81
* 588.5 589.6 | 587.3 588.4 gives 5.61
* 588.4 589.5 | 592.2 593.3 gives 5.66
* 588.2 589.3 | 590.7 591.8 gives 5.78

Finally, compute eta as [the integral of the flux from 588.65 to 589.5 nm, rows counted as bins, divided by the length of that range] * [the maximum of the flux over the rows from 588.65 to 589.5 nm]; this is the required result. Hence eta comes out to 108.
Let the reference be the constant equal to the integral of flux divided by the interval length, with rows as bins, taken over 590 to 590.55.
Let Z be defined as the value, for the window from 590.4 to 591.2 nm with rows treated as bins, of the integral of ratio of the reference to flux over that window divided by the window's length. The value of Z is 0.95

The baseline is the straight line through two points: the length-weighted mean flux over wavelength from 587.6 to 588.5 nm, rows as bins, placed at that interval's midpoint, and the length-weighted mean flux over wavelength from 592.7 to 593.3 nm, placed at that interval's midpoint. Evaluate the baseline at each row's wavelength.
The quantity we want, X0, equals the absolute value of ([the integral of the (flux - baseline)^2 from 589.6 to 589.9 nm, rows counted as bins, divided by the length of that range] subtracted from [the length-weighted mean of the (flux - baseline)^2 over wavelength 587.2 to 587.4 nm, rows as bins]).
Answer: 0.99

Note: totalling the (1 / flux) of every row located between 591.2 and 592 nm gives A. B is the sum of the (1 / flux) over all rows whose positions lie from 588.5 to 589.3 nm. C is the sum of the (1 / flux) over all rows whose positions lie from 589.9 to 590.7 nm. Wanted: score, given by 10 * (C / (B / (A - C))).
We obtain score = -0.3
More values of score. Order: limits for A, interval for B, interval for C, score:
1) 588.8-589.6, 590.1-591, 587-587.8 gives 0.7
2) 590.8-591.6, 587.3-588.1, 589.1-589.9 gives -1.0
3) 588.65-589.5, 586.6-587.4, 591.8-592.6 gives 0.5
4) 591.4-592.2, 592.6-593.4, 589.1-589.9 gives -1.0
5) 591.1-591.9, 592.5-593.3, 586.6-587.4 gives -0.1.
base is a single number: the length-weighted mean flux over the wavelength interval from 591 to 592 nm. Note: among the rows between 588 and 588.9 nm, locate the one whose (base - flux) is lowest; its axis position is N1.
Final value 588.716 nm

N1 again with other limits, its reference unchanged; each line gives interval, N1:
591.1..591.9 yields 591.434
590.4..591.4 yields 591.298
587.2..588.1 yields 587.227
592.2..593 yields 592.251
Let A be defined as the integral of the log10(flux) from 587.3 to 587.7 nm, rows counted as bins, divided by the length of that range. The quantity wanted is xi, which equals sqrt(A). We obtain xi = 1.03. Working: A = 1.06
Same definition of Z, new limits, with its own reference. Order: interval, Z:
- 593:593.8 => 0.99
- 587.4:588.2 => 1.01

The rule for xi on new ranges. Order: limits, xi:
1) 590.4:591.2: 1.03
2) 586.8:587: 1.02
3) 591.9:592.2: 1.03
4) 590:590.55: 1.02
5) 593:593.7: 1.02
